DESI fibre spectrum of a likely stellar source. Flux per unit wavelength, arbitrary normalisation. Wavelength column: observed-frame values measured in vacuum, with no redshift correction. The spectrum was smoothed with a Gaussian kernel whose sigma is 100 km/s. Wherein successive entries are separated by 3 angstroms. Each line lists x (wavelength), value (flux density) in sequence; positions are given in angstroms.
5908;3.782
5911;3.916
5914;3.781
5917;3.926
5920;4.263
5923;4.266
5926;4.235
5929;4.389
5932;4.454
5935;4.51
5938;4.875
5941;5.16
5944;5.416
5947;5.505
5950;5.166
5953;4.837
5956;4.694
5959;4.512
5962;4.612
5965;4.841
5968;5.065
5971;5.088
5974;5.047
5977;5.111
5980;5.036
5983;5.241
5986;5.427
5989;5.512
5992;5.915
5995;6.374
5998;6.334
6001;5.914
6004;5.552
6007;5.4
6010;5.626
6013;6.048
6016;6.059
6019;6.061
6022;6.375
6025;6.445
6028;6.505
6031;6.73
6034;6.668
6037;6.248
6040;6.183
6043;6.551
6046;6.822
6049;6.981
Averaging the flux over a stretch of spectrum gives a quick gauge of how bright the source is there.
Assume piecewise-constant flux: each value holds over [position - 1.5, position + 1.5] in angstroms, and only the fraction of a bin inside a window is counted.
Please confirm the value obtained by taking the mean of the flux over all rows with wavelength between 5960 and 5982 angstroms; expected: 4.97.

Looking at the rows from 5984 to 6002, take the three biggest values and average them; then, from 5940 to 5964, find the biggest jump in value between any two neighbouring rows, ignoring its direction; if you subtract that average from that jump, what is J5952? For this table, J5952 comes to -5.87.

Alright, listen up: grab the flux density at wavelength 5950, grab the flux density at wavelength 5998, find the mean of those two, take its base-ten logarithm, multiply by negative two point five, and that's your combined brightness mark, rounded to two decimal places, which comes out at -1.90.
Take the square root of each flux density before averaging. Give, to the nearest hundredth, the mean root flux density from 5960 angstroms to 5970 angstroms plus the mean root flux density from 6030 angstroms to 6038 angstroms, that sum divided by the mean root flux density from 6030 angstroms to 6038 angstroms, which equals 1.86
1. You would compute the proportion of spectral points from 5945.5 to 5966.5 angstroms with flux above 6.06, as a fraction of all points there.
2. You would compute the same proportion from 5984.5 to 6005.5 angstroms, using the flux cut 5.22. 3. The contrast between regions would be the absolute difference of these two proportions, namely 1.0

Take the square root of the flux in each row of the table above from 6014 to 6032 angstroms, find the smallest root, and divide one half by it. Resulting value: 0.20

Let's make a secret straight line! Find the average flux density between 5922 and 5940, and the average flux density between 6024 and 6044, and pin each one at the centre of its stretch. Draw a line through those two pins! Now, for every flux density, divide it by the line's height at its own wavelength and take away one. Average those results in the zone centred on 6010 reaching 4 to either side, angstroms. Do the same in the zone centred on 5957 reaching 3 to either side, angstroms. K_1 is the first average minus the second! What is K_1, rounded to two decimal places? 0.02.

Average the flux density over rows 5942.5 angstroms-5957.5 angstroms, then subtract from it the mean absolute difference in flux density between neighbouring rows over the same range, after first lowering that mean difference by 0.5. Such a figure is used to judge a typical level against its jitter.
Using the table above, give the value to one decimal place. 5.4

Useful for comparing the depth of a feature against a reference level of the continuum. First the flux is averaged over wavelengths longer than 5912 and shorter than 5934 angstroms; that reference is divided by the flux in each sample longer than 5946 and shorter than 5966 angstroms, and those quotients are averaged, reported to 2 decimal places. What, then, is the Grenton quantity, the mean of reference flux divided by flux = 0.86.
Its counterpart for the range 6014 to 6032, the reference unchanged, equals 0.66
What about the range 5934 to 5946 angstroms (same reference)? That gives 0.84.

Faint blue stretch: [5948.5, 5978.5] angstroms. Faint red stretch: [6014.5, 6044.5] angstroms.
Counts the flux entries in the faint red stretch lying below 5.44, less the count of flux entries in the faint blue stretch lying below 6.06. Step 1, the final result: -10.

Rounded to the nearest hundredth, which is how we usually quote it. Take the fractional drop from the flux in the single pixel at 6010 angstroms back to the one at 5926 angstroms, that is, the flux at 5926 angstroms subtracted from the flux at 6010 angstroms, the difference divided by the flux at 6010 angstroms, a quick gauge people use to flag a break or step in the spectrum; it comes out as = 0.25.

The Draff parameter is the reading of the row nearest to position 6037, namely 6.248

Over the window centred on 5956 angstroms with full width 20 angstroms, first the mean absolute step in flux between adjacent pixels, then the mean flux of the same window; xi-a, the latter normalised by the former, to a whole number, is 22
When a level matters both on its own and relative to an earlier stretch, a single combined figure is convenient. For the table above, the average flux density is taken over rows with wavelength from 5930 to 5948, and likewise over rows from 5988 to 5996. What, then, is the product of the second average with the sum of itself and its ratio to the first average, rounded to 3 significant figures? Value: 42.3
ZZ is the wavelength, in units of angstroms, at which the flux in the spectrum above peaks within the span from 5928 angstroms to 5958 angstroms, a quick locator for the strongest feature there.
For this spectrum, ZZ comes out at 5947 angstroms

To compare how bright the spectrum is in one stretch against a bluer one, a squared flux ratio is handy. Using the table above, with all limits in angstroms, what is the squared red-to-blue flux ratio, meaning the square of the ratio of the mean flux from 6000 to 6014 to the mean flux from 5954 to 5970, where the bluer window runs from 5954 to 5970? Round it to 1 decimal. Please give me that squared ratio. 1.4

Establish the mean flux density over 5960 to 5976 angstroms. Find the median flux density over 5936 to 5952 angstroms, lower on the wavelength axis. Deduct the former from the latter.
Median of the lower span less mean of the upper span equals 0.24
